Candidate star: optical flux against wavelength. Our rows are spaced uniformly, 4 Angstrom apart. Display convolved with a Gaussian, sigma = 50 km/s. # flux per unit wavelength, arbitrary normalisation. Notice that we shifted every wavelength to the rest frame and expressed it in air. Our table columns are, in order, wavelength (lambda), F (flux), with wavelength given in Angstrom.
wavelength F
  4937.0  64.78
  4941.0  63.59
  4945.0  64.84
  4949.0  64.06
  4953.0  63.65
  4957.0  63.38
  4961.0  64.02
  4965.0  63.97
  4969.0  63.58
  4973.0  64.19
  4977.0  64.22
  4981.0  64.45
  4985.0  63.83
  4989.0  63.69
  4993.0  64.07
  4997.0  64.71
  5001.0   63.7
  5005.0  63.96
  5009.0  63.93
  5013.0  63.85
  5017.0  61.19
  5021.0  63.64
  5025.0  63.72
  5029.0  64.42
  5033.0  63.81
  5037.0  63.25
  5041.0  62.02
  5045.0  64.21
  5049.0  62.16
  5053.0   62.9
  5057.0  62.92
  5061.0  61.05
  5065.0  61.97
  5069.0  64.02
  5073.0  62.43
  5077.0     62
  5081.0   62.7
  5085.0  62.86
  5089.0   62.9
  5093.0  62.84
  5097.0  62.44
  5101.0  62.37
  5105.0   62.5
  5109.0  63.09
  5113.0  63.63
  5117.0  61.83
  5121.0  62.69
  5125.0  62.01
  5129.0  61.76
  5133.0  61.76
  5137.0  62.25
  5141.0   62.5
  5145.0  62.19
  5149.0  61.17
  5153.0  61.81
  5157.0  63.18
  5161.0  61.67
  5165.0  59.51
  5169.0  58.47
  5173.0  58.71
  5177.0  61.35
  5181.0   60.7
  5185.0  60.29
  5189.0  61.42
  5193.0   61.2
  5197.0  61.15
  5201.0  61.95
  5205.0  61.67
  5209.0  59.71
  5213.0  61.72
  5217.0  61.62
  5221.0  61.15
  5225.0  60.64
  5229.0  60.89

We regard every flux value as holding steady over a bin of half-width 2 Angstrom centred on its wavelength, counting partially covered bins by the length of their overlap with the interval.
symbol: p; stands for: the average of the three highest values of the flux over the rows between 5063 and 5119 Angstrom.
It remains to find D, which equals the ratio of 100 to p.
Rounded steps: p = 63.6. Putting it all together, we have 1.57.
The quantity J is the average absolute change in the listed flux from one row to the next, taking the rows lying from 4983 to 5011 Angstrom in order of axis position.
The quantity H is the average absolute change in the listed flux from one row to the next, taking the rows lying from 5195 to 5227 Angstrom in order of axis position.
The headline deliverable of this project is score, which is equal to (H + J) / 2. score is 0.64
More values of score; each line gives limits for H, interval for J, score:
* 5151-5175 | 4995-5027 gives 1.10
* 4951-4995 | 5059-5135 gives 0.48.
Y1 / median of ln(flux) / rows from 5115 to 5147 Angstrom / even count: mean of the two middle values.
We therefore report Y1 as 4.129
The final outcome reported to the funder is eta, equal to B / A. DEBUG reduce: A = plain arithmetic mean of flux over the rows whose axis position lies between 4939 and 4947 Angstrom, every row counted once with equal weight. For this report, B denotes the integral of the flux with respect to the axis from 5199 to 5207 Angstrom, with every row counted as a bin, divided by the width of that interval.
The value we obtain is 0.96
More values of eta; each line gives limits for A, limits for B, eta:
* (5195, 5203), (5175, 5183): 0.99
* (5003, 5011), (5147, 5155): 0.96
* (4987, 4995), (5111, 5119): 0.98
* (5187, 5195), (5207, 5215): 0.99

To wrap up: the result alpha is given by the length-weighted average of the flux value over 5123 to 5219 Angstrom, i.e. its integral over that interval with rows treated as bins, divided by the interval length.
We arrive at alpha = 61.2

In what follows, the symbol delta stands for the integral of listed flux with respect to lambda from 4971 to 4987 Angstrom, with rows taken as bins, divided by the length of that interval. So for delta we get 64.2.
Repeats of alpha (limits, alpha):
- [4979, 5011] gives 64.0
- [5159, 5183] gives 60.1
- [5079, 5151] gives 62.4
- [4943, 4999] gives 64.0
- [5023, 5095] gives 62.9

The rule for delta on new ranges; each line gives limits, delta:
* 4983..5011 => 64.0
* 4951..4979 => 63.9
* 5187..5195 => 61.3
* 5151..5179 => 60.7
